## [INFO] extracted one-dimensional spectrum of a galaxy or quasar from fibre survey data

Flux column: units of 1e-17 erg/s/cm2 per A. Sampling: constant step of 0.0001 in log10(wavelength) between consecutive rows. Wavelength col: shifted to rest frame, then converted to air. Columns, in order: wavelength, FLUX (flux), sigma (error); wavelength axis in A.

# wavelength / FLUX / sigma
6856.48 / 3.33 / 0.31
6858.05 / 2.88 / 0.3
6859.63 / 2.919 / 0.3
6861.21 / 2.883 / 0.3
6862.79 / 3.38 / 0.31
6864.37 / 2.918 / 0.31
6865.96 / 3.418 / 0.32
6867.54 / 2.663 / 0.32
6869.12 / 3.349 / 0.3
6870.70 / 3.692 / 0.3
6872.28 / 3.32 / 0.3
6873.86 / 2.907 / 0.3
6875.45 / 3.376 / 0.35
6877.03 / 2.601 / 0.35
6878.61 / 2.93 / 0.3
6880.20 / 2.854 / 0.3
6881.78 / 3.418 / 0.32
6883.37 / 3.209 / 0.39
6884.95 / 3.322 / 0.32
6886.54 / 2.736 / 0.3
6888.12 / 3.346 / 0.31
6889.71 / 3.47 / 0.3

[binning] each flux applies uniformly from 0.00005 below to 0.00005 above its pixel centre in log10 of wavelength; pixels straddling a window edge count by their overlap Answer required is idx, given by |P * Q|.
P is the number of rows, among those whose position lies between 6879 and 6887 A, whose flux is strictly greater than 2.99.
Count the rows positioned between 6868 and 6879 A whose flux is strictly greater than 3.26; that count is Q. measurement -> 12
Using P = 3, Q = 4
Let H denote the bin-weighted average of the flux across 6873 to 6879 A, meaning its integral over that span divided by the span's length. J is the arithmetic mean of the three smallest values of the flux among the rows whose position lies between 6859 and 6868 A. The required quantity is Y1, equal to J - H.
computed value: -0.14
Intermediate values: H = 2.96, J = 2.82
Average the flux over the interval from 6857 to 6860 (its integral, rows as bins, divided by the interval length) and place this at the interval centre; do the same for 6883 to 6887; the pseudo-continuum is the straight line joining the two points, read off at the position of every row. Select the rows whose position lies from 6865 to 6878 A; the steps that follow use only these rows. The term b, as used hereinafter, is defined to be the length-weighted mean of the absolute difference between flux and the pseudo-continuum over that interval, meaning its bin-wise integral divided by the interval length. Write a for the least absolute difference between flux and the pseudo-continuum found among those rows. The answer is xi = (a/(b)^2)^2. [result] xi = 1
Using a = 0.13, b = 0.37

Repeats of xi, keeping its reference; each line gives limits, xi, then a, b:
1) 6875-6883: 3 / 0.14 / 0.28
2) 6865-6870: 6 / 0.34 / 0.36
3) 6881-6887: 3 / 0.11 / 0.25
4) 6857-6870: 0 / 0.03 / 0.23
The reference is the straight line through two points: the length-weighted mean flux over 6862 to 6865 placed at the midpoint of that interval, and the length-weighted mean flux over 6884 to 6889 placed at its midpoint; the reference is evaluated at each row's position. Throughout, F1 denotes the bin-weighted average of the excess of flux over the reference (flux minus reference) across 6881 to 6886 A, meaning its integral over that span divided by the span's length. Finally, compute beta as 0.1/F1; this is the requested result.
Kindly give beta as 0.7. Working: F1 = 0.14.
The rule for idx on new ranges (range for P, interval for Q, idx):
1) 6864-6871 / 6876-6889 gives 9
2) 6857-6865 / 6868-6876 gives 4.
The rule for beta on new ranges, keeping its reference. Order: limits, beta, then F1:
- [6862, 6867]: 2.1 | 0.05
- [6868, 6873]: 0.4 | 0.25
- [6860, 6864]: -1.3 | -0.08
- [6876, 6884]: -0.7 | -0.14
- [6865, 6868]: -1.2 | -0.08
